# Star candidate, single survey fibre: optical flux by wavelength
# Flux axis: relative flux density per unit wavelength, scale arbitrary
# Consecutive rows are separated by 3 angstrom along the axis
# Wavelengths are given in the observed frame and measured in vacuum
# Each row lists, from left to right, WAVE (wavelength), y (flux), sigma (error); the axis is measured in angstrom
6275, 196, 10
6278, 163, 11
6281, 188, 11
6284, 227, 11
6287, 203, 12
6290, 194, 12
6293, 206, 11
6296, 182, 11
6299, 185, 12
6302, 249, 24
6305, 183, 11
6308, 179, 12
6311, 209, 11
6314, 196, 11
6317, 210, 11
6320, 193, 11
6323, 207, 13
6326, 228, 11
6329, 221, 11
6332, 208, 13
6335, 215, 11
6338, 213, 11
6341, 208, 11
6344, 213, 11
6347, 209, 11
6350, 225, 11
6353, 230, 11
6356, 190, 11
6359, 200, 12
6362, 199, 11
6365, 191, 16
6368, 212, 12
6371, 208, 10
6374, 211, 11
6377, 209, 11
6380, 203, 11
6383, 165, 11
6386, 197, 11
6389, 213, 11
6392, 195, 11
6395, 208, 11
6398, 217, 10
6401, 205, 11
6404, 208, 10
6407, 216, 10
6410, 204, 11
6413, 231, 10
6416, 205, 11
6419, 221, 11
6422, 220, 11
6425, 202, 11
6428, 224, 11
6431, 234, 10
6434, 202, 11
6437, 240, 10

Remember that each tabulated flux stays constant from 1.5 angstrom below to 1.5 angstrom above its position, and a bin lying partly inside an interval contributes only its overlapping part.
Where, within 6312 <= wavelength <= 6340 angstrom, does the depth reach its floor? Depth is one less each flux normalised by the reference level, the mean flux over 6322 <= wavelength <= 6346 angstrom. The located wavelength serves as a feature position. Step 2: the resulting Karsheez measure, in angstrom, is 6326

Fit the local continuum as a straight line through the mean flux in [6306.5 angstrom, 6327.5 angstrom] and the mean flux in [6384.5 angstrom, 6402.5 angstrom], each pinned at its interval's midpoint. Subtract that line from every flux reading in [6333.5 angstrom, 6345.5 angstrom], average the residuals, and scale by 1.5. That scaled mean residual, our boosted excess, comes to 12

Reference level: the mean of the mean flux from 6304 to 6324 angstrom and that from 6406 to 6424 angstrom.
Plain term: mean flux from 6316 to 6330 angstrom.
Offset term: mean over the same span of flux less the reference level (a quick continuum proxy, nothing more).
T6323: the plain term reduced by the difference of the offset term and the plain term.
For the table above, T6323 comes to 418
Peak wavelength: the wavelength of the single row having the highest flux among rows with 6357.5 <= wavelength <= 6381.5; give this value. 6368 angstrom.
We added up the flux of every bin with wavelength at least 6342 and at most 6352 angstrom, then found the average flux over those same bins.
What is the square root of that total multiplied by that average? 374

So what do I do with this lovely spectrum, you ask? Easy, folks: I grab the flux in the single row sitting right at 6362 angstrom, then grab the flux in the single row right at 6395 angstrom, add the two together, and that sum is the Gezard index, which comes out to 407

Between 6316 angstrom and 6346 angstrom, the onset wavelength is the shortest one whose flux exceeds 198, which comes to 6317 angstrom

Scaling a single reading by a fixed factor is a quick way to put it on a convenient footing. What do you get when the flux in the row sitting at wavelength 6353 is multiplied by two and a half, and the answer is 575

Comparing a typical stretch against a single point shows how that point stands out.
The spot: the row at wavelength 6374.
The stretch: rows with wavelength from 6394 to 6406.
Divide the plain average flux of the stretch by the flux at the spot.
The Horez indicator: 0.99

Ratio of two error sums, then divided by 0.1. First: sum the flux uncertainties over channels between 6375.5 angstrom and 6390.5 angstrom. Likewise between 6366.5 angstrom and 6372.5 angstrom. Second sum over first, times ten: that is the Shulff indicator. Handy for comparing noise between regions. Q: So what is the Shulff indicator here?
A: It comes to 4.0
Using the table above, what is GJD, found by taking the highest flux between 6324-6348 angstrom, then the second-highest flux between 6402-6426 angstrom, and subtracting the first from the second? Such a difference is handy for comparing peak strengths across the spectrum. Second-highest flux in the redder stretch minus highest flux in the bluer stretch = -7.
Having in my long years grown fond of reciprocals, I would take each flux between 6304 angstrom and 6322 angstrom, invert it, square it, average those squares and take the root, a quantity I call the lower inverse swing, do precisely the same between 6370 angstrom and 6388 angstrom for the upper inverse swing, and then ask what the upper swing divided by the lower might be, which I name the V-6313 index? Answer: 0.99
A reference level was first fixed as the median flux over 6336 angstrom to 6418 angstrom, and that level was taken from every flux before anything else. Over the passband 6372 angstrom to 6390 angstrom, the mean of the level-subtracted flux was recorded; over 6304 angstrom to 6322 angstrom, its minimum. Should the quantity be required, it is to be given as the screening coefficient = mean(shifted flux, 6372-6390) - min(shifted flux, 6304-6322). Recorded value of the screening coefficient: 21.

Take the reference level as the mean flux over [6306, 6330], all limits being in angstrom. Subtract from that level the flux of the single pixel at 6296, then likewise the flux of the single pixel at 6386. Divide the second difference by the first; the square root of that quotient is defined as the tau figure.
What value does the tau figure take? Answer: 0.6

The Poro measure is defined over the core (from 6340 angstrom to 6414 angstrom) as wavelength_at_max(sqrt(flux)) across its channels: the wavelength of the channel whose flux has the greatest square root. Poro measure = 6413 angstrom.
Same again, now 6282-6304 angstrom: 6302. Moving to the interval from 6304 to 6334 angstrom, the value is 6326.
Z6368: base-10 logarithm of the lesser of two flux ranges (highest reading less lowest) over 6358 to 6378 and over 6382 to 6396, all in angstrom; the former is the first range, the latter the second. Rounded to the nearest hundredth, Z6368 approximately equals 1.32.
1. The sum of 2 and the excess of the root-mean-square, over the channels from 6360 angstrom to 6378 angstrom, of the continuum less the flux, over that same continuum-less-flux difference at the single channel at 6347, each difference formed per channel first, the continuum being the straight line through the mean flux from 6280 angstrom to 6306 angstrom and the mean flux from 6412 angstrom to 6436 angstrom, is 12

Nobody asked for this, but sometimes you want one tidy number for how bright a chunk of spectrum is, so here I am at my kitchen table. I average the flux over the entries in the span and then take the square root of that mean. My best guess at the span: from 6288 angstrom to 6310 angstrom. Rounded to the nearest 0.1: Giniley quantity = 14.0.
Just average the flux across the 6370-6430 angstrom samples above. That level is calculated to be 208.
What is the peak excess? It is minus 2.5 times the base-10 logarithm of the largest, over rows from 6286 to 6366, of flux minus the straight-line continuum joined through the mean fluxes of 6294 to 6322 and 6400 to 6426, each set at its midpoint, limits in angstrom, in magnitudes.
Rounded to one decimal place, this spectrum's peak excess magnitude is -4.3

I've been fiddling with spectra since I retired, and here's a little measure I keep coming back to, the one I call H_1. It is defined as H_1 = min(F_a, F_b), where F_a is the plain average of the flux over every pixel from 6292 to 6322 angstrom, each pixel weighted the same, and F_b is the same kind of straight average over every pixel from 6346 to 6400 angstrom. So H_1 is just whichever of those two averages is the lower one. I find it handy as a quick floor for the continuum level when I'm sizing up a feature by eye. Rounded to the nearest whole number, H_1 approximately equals 199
